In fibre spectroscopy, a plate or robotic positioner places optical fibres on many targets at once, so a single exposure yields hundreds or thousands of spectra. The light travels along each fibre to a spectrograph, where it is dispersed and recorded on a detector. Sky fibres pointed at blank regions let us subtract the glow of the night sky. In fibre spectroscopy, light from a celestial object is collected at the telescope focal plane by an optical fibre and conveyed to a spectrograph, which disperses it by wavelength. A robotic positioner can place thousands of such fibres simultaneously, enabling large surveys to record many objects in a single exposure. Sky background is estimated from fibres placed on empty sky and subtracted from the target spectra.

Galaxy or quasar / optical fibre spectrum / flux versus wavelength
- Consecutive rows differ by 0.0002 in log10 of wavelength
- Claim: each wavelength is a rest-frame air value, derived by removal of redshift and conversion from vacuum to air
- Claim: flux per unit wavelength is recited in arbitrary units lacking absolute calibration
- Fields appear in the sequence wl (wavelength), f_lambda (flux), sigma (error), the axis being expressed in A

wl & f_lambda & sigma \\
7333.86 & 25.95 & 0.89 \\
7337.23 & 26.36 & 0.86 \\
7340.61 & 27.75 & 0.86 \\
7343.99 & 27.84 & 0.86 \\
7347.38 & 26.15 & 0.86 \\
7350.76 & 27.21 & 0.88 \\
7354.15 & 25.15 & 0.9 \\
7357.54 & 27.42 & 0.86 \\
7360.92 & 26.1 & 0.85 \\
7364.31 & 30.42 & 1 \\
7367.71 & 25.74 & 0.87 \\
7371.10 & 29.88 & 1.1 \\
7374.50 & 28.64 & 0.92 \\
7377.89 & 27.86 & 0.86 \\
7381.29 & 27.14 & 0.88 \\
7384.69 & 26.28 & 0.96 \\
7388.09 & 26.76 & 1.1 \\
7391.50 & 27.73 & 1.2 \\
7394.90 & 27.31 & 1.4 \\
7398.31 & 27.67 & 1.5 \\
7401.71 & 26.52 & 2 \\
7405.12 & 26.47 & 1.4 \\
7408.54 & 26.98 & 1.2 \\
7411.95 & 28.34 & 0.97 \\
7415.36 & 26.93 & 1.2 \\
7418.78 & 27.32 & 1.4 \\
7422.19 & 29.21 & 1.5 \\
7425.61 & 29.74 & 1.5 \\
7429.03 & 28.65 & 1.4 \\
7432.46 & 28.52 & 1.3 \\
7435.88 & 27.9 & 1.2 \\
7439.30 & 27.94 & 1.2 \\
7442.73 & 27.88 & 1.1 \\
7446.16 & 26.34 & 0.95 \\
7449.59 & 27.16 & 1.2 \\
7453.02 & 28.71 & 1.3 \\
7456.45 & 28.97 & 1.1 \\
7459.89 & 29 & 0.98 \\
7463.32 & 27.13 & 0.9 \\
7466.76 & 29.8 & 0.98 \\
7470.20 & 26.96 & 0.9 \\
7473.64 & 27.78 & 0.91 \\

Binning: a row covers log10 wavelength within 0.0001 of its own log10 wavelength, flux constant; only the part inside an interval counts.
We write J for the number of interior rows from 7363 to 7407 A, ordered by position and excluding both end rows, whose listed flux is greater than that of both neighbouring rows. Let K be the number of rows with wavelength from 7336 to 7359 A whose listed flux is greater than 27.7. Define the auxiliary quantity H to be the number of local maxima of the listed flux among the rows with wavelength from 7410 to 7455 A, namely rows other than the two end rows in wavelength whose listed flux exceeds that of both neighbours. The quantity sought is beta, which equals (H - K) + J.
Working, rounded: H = 2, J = 3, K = 2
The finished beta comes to 3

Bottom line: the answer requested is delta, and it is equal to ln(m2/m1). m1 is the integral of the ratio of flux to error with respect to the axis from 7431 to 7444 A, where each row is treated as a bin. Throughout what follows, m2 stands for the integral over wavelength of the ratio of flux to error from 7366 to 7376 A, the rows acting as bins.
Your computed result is 0.0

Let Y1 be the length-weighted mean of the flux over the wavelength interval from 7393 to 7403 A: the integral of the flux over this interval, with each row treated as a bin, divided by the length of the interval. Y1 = 27.2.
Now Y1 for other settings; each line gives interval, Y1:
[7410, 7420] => 27.5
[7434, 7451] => 27.5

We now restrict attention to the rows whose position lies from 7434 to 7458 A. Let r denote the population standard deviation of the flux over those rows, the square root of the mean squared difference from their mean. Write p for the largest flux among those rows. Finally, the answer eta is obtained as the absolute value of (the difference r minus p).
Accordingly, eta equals 28.1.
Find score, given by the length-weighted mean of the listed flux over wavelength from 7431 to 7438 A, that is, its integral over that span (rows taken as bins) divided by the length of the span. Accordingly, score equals 28.2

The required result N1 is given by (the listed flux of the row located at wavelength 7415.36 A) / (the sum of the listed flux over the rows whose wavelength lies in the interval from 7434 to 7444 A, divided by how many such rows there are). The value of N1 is 0.97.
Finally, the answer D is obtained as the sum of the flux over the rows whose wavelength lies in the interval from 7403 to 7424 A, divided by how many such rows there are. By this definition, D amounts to 27.5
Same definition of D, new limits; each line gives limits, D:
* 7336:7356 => 26.7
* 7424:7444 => 28.4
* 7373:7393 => 27.4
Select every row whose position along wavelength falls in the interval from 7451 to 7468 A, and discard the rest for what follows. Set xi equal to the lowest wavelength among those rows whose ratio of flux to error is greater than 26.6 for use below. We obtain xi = 7459.89 A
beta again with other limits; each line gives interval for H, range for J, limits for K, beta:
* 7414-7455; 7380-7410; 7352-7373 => 2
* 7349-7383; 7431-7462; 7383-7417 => 2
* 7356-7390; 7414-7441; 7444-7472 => -1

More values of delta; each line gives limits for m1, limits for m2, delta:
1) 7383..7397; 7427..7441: -0.1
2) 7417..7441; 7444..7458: -0.4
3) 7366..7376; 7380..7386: -0.5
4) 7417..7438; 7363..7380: 0.2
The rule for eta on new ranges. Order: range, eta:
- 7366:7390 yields 28.6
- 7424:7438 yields 29.1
